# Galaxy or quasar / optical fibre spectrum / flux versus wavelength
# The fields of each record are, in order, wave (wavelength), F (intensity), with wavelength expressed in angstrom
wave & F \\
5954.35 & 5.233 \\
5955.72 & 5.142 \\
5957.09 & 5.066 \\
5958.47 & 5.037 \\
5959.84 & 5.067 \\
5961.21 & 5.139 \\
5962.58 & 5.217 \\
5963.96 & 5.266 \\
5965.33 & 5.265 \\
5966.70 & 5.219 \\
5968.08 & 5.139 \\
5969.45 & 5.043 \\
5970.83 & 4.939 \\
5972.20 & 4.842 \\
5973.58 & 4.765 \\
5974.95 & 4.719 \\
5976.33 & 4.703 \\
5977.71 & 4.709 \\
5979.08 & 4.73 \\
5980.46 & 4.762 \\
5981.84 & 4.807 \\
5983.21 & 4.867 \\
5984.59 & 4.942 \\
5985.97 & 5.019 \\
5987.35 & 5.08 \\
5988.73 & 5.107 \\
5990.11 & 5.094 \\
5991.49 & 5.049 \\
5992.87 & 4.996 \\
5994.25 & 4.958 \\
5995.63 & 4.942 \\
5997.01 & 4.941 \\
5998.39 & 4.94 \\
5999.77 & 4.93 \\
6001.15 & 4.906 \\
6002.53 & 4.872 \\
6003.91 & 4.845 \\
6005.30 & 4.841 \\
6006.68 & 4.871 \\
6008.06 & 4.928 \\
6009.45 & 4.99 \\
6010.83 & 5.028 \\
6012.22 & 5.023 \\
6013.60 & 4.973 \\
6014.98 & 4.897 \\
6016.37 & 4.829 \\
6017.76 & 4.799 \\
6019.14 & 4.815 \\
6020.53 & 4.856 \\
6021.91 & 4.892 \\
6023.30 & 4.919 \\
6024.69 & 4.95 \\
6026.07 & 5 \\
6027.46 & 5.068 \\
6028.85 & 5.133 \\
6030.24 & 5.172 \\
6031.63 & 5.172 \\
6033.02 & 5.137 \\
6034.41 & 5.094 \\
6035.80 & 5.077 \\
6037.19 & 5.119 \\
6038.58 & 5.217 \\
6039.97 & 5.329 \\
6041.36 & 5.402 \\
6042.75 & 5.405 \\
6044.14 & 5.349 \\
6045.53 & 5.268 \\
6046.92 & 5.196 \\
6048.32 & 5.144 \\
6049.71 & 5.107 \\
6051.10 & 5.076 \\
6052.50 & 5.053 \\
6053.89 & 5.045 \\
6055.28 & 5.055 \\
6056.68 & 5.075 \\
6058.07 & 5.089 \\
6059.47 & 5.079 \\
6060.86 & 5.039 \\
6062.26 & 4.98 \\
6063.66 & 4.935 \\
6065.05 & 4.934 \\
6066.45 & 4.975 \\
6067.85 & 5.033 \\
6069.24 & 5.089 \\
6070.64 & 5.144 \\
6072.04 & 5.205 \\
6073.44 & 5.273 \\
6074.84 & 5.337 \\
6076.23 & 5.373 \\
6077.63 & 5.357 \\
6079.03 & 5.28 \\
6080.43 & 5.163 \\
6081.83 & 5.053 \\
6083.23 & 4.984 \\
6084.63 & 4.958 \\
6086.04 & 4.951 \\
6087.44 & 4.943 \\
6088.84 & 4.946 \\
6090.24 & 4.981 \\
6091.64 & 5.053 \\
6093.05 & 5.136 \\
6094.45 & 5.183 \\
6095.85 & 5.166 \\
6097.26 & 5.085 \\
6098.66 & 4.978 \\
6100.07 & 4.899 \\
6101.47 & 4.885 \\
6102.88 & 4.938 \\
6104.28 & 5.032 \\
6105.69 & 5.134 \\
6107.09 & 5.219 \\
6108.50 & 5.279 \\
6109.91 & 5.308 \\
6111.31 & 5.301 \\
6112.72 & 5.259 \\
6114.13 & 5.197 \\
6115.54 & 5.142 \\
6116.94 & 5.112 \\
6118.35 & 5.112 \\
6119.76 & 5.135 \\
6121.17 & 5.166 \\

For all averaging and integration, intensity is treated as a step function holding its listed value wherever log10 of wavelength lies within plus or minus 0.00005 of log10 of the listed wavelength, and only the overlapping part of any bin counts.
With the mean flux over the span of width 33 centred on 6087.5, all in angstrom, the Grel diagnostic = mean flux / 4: 1.27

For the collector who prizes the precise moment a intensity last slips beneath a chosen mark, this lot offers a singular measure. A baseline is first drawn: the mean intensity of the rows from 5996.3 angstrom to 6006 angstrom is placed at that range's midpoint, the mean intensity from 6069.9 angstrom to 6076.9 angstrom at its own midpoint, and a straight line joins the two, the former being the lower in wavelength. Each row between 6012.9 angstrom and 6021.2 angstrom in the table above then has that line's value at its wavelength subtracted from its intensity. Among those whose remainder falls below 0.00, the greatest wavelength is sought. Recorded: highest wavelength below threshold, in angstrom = 6020.53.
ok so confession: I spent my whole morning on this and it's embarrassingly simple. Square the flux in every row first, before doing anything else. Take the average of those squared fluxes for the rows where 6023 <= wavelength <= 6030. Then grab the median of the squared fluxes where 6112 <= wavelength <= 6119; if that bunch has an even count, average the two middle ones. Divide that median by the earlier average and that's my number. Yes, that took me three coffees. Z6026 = 1.05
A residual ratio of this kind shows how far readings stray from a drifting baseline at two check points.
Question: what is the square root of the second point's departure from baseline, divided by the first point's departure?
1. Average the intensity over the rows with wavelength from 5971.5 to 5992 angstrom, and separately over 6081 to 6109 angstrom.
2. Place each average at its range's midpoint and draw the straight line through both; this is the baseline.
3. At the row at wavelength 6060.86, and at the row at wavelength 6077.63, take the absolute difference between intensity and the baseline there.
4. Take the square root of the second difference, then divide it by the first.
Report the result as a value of 12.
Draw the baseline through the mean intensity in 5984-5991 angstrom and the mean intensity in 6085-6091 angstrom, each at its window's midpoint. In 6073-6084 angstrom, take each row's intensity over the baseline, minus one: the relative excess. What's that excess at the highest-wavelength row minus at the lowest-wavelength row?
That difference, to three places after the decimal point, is -0.056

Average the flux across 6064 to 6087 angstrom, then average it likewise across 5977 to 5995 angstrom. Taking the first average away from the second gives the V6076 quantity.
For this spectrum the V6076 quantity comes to -0.20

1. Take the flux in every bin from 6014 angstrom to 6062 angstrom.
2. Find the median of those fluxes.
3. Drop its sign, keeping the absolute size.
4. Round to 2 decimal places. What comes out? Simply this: 5.08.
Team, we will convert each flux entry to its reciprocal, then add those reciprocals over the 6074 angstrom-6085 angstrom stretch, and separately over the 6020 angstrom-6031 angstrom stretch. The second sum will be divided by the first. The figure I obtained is 1.04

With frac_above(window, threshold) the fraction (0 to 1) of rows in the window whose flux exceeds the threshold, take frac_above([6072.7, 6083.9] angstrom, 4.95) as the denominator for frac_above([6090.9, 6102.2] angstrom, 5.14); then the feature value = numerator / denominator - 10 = -9.75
